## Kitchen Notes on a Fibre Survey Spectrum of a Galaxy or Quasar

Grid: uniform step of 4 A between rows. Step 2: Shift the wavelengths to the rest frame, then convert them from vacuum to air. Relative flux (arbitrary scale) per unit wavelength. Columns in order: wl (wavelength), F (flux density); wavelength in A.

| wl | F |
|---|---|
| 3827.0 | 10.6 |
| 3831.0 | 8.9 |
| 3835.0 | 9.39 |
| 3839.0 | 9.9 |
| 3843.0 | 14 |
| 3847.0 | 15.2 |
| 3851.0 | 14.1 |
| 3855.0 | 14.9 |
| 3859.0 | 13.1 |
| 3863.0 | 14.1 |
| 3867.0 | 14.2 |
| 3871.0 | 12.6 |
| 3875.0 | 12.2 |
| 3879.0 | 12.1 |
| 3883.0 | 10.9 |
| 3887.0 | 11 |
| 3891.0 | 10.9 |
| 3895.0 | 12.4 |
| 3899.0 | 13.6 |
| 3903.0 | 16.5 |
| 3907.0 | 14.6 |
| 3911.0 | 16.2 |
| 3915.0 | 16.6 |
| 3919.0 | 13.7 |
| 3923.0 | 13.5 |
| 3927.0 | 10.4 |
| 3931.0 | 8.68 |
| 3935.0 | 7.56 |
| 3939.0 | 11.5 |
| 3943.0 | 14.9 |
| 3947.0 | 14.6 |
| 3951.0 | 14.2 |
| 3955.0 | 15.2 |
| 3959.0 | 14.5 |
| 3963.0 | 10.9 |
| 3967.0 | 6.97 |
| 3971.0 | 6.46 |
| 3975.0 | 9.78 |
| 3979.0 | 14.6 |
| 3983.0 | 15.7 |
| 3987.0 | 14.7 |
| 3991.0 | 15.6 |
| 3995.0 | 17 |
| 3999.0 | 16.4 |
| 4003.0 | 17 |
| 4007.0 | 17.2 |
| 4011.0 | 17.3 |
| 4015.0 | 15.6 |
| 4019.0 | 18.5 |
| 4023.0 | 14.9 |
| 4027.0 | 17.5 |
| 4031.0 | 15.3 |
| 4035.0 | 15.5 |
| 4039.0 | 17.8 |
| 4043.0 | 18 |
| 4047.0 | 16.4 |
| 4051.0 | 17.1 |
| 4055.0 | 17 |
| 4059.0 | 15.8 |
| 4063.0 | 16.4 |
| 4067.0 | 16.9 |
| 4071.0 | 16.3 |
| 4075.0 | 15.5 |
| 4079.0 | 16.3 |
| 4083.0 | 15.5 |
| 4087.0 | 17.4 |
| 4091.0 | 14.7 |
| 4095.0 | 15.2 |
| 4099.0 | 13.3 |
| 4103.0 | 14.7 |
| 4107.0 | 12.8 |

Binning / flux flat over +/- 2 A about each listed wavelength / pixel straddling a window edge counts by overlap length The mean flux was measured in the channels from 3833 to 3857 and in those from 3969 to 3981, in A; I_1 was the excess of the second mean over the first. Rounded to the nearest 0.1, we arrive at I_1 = -2.6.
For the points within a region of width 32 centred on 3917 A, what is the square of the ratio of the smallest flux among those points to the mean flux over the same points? 0.40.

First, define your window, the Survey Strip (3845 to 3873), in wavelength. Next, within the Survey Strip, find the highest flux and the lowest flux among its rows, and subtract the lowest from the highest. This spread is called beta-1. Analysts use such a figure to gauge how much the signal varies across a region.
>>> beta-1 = 3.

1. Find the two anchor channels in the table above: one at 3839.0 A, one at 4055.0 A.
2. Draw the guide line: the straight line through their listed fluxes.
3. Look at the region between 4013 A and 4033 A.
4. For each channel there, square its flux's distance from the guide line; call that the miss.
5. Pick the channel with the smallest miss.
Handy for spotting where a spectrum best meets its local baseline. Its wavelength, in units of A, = 4015.0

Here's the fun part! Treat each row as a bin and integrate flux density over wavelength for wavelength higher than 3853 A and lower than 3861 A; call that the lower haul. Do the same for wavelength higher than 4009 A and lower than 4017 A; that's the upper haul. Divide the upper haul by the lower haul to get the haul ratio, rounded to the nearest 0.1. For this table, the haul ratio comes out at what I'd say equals 1.2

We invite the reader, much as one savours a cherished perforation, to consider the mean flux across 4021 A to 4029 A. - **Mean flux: 16.2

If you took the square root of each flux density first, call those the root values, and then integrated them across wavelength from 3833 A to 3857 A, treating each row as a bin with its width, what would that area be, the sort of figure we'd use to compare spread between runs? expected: 86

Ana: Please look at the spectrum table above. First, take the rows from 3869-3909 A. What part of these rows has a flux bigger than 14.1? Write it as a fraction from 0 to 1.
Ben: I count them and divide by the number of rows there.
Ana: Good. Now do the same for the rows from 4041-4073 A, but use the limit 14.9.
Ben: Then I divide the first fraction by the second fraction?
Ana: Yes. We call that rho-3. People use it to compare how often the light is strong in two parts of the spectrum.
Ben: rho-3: 0.2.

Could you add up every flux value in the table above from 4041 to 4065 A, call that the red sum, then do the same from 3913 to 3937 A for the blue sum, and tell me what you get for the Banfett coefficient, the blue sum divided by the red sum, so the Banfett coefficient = 0.70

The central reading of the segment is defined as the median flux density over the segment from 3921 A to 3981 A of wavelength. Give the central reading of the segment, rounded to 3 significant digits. 11.5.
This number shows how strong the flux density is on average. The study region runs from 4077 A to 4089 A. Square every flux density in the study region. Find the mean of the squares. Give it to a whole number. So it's 270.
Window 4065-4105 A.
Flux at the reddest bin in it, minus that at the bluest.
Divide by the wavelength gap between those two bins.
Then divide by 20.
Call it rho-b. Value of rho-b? -0.0031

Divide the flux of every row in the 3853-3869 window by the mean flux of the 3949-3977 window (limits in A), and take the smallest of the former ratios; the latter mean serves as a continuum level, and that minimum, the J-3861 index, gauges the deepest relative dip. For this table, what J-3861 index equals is 1.2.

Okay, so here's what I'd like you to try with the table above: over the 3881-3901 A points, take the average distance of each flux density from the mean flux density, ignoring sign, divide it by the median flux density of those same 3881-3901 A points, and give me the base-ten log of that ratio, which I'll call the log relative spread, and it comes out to -1.0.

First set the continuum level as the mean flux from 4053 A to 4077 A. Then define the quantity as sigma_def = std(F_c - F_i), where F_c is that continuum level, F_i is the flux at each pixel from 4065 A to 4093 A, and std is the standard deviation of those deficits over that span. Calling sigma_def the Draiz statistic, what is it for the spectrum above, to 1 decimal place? 0.9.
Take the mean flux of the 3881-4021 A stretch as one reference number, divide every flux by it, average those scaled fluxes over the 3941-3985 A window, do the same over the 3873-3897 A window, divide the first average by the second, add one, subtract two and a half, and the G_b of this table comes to -0.42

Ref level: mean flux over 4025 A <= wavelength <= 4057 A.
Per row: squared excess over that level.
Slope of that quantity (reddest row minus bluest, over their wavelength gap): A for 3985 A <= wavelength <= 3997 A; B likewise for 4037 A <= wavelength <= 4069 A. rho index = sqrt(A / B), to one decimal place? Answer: 4.1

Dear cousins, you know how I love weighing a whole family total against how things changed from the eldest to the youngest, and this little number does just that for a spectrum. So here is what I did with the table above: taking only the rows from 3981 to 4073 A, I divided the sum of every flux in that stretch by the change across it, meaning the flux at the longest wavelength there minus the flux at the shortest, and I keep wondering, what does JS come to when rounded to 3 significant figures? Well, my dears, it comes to 633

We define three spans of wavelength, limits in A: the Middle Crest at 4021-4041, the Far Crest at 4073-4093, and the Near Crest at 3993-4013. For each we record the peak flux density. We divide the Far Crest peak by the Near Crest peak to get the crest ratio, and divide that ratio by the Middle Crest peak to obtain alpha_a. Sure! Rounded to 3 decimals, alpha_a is 0.057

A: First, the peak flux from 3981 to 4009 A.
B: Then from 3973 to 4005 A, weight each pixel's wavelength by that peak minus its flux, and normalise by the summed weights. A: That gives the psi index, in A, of 3981.3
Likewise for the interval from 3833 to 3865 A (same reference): 3845.9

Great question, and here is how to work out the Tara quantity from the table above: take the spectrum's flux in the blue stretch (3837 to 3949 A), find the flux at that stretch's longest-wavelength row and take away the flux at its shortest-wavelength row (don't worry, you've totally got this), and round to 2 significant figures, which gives 4.7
